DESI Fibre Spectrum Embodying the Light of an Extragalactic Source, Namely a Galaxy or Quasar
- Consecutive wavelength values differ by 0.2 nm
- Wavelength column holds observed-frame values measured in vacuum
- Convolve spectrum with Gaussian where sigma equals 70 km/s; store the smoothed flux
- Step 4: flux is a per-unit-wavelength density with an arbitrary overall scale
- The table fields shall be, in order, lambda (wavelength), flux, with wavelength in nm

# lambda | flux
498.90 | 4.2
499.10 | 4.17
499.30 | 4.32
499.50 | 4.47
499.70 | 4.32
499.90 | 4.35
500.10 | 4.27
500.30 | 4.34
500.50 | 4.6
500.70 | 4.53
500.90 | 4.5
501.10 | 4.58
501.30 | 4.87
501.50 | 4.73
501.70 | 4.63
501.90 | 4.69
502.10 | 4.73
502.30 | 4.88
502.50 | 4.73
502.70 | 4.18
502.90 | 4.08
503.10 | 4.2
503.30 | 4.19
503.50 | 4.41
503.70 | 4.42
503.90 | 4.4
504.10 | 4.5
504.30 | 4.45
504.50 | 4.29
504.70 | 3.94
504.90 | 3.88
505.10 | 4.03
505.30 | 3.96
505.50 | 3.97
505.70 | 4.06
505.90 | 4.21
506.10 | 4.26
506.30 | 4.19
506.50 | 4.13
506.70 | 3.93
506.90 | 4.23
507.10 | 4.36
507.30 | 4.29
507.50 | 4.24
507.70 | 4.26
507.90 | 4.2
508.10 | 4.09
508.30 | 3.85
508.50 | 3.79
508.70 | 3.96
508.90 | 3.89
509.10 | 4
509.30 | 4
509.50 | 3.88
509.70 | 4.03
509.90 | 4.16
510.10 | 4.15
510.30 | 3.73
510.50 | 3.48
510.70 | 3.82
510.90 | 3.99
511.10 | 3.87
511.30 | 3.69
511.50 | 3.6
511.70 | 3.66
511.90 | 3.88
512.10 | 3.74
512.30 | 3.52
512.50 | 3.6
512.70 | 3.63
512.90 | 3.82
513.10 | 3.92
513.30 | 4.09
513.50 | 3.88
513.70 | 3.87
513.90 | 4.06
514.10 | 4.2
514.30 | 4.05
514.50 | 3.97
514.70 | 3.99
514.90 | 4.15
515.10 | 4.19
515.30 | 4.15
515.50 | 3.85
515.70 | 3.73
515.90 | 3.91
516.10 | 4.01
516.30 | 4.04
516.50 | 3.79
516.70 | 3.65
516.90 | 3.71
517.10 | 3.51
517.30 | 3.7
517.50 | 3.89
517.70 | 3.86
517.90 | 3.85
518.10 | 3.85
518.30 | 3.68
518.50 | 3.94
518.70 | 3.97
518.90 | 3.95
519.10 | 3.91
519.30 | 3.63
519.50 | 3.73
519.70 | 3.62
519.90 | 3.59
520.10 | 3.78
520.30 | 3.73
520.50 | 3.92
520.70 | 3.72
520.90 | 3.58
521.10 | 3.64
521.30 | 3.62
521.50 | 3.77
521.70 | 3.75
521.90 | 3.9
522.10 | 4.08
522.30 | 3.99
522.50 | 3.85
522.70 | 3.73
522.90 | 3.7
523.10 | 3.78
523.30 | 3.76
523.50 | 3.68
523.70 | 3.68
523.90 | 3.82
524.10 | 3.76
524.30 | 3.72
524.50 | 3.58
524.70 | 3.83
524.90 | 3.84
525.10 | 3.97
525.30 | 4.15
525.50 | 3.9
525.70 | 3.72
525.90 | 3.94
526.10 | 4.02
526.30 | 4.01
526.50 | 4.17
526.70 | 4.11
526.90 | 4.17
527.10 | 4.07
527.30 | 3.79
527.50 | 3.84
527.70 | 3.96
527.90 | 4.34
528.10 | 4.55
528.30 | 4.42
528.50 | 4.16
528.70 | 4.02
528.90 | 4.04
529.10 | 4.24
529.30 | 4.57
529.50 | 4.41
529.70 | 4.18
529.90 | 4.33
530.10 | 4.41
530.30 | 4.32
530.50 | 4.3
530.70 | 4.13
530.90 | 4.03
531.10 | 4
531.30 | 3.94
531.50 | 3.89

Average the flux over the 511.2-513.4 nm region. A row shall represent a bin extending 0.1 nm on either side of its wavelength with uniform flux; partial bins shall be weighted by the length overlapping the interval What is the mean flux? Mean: 3.74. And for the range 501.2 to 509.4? 4.25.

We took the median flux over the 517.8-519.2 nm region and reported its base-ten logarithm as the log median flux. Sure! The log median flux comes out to 0.59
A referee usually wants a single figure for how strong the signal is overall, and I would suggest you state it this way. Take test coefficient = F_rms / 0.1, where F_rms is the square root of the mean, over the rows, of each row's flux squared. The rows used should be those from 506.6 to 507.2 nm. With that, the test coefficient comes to 42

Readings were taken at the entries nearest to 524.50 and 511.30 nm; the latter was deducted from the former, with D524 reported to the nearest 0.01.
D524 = -0.11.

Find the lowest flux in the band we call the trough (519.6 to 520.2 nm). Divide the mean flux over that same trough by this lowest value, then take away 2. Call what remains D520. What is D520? -0.980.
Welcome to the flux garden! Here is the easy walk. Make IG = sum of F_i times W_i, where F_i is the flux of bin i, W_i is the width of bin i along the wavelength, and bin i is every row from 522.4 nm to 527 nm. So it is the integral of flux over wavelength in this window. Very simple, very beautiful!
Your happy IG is 17.8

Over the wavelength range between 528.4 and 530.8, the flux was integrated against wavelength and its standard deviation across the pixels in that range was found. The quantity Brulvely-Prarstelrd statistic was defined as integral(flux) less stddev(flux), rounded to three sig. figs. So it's 10.1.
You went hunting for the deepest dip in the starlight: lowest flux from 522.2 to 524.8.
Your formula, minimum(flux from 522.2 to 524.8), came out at 3.58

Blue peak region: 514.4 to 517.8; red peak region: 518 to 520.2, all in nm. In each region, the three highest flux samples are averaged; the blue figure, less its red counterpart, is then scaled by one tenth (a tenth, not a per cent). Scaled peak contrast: 0.02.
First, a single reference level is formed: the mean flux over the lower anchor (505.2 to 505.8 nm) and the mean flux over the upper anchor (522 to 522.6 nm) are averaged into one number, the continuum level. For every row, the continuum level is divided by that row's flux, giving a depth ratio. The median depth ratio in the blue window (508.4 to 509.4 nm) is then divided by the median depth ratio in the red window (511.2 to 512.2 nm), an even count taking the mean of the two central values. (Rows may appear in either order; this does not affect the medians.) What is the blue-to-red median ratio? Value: 0.93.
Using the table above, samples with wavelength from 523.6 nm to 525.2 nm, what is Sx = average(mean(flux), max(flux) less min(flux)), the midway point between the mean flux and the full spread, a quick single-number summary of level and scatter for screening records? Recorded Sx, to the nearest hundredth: 2.08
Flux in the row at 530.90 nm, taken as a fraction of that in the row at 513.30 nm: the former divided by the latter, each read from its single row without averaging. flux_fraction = 0.99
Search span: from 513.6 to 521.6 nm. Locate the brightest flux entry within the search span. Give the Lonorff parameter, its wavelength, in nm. 514.10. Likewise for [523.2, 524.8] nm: 524.70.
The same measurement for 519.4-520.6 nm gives 520.50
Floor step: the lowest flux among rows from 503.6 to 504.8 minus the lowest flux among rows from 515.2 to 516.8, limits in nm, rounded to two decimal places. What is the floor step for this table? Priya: 0.29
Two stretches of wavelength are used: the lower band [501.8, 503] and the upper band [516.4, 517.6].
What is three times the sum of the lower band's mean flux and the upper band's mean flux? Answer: 24.8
